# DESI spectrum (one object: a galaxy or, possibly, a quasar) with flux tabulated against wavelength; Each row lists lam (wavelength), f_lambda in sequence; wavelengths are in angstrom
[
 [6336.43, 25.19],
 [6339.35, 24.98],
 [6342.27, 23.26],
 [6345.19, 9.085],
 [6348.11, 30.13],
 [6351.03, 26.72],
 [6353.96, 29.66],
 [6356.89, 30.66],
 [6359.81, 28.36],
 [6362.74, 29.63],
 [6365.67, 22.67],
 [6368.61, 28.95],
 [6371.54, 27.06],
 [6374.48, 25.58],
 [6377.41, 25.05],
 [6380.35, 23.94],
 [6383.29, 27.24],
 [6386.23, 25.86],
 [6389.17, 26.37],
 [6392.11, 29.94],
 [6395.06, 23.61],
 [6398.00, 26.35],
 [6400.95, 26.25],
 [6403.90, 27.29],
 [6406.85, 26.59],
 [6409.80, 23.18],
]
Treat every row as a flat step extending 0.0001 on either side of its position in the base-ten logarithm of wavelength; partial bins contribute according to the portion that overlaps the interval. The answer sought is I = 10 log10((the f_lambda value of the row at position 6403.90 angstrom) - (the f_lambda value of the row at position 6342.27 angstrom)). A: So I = 6.1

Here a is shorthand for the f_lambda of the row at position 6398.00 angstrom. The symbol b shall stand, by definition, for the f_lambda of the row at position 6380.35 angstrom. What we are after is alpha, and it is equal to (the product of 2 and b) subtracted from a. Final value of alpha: -21.5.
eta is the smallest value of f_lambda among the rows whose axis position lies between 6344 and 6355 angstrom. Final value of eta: 9.085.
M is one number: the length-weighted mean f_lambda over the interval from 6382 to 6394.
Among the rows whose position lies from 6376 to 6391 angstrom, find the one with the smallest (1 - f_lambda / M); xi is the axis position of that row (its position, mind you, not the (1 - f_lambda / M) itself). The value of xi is 6383.29 angstrom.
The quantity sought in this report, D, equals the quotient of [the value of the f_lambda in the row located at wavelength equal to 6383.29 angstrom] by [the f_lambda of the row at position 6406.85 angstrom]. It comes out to 1.02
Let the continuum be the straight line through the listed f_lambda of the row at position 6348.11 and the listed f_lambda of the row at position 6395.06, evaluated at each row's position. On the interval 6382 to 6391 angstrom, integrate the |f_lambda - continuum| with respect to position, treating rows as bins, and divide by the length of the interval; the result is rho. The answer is 1.8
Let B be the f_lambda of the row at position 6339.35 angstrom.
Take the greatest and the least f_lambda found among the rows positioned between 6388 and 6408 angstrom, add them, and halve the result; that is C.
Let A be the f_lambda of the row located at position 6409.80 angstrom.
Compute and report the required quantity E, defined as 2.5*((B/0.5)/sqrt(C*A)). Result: 5.01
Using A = 23.18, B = 24.98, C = 26.8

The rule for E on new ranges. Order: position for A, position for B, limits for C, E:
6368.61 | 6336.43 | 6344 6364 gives 5.25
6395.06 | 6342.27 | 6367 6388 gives 4.65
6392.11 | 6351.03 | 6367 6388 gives 4.75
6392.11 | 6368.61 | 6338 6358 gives 5.93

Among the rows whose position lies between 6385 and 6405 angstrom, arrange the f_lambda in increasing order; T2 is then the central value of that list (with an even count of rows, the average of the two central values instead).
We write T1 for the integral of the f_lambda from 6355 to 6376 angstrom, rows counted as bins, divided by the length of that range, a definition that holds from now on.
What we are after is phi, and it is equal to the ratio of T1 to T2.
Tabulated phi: 1.05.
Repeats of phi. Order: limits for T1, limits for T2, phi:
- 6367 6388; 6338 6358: 0.98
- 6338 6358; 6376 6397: 0.96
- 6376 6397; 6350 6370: 0.90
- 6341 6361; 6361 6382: 0.99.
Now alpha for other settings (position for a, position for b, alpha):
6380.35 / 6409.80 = -22.4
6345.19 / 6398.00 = -43.6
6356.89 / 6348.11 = -29.6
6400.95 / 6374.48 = -24.9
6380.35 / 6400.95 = -28.6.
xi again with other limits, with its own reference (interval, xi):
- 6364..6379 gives 6368.61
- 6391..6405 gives 6392.11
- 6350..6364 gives 6356.89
